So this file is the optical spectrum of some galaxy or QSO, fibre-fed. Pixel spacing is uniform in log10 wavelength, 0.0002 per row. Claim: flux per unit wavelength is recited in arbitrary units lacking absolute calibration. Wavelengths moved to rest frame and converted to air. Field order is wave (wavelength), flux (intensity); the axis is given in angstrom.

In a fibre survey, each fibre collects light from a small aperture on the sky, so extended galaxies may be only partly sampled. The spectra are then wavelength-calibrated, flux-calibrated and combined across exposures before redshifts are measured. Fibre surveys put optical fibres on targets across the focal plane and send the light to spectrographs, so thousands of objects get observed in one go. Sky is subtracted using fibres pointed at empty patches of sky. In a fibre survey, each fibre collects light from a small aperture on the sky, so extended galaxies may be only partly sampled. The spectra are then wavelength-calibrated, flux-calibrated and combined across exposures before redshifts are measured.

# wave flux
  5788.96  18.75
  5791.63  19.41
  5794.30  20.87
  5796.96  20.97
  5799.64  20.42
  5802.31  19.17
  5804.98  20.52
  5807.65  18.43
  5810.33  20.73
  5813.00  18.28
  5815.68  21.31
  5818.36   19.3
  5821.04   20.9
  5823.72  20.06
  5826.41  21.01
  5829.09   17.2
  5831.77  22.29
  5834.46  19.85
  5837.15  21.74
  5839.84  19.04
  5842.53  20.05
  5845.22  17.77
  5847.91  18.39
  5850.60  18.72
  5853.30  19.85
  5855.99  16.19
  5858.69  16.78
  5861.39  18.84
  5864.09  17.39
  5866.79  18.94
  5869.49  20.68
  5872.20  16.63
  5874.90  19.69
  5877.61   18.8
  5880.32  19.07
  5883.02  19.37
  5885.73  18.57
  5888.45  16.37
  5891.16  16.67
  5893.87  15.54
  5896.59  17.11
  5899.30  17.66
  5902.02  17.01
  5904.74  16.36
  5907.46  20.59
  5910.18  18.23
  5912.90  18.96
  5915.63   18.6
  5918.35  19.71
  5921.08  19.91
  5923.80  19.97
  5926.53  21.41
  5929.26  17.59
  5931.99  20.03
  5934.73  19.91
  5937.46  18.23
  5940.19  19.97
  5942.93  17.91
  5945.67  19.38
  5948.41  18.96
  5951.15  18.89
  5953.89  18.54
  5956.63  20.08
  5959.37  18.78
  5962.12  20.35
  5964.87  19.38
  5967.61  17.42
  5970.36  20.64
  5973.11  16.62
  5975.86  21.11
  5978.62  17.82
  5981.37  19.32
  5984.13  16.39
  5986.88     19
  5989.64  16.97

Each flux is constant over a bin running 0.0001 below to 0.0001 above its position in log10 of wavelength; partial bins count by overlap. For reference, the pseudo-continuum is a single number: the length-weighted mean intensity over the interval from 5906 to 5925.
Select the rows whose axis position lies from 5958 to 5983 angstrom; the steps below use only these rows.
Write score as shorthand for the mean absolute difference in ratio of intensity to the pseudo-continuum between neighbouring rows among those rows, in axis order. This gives 0.14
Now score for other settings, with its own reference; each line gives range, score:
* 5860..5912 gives 0.08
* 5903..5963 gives 0.07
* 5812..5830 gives 0.11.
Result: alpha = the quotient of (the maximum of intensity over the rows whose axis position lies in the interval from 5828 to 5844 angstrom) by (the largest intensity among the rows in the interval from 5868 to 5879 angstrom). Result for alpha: 1.08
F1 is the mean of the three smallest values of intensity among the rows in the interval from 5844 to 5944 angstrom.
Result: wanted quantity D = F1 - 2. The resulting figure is 14.0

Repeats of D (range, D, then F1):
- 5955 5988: 14.8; 16.8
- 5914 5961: 15.9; 17.9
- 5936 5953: 16.3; 18.3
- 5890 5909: 14.2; 16.2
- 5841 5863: 14.9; 16.9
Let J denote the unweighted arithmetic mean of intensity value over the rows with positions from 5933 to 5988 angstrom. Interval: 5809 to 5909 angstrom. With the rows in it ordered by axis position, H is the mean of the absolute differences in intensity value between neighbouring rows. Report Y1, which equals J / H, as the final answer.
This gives 11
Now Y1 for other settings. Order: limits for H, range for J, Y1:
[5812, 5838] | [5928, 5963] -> 8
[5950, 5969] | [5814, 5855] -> 15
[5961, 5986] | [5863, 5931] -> 7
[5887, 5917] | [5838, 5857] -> 15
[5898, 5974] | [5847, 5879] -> 12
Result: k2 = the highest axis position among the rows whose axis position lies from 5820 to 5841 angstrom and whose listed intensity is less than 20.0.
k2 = 5839.84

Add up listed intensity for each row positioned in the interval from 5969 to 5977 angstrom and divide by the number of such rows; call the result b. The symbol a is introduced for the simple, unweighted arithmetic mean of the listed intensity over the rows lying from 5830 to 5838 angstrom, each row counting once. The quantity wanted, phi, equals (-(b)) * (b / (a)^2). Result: -0.83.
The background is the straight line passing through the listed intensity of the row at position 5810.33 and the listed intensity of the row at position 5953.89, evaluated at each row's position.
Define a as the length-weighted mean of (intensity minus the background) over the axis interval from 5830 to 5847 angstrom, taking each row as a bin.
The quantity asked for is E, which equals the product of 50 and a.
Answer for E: -15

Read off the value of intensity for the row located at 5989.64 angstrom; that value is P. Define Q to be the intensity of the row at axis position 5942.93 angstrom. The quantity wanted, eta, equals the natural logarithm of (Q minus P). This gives -0.1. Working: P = 16.97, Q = 17.91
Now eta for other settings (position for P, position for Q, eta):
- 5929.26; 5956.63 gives 0.9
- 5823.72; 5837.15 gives 0.5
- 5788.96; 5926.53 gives 1.0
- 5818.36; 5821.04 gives 0.5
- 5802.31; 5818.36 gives -2.0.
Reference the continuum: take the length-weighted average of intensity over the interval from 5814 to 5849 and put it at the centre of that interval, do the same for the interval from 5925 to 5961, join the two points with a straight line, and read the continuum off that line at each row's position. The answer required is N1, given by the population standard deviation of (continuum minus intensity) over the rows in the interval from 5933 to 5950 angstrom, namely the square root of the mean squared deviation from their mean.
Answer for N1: 0.78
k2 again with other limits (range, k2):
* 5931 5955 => 5953.89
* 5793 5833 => 5829.09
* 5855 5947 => 5945.67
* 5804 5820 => 5818.36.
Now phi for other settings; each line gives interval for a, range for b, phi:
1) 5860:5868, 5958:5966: -1.12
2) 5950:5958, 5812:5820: -1.05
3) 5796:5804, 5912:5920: -0.89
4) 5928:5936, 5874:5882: -1.00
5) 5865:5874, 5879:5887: -1.03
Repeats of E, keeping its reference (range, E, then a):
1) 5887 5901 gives -138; -2.8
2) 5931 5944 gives 21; 0.4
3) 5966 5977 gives 32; 0.6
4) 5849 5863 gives -98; -2.0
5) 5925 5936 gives 42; 0.8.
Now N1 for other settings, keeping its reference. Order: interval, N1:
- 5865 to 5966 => 1.43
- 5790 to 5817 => 1.04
